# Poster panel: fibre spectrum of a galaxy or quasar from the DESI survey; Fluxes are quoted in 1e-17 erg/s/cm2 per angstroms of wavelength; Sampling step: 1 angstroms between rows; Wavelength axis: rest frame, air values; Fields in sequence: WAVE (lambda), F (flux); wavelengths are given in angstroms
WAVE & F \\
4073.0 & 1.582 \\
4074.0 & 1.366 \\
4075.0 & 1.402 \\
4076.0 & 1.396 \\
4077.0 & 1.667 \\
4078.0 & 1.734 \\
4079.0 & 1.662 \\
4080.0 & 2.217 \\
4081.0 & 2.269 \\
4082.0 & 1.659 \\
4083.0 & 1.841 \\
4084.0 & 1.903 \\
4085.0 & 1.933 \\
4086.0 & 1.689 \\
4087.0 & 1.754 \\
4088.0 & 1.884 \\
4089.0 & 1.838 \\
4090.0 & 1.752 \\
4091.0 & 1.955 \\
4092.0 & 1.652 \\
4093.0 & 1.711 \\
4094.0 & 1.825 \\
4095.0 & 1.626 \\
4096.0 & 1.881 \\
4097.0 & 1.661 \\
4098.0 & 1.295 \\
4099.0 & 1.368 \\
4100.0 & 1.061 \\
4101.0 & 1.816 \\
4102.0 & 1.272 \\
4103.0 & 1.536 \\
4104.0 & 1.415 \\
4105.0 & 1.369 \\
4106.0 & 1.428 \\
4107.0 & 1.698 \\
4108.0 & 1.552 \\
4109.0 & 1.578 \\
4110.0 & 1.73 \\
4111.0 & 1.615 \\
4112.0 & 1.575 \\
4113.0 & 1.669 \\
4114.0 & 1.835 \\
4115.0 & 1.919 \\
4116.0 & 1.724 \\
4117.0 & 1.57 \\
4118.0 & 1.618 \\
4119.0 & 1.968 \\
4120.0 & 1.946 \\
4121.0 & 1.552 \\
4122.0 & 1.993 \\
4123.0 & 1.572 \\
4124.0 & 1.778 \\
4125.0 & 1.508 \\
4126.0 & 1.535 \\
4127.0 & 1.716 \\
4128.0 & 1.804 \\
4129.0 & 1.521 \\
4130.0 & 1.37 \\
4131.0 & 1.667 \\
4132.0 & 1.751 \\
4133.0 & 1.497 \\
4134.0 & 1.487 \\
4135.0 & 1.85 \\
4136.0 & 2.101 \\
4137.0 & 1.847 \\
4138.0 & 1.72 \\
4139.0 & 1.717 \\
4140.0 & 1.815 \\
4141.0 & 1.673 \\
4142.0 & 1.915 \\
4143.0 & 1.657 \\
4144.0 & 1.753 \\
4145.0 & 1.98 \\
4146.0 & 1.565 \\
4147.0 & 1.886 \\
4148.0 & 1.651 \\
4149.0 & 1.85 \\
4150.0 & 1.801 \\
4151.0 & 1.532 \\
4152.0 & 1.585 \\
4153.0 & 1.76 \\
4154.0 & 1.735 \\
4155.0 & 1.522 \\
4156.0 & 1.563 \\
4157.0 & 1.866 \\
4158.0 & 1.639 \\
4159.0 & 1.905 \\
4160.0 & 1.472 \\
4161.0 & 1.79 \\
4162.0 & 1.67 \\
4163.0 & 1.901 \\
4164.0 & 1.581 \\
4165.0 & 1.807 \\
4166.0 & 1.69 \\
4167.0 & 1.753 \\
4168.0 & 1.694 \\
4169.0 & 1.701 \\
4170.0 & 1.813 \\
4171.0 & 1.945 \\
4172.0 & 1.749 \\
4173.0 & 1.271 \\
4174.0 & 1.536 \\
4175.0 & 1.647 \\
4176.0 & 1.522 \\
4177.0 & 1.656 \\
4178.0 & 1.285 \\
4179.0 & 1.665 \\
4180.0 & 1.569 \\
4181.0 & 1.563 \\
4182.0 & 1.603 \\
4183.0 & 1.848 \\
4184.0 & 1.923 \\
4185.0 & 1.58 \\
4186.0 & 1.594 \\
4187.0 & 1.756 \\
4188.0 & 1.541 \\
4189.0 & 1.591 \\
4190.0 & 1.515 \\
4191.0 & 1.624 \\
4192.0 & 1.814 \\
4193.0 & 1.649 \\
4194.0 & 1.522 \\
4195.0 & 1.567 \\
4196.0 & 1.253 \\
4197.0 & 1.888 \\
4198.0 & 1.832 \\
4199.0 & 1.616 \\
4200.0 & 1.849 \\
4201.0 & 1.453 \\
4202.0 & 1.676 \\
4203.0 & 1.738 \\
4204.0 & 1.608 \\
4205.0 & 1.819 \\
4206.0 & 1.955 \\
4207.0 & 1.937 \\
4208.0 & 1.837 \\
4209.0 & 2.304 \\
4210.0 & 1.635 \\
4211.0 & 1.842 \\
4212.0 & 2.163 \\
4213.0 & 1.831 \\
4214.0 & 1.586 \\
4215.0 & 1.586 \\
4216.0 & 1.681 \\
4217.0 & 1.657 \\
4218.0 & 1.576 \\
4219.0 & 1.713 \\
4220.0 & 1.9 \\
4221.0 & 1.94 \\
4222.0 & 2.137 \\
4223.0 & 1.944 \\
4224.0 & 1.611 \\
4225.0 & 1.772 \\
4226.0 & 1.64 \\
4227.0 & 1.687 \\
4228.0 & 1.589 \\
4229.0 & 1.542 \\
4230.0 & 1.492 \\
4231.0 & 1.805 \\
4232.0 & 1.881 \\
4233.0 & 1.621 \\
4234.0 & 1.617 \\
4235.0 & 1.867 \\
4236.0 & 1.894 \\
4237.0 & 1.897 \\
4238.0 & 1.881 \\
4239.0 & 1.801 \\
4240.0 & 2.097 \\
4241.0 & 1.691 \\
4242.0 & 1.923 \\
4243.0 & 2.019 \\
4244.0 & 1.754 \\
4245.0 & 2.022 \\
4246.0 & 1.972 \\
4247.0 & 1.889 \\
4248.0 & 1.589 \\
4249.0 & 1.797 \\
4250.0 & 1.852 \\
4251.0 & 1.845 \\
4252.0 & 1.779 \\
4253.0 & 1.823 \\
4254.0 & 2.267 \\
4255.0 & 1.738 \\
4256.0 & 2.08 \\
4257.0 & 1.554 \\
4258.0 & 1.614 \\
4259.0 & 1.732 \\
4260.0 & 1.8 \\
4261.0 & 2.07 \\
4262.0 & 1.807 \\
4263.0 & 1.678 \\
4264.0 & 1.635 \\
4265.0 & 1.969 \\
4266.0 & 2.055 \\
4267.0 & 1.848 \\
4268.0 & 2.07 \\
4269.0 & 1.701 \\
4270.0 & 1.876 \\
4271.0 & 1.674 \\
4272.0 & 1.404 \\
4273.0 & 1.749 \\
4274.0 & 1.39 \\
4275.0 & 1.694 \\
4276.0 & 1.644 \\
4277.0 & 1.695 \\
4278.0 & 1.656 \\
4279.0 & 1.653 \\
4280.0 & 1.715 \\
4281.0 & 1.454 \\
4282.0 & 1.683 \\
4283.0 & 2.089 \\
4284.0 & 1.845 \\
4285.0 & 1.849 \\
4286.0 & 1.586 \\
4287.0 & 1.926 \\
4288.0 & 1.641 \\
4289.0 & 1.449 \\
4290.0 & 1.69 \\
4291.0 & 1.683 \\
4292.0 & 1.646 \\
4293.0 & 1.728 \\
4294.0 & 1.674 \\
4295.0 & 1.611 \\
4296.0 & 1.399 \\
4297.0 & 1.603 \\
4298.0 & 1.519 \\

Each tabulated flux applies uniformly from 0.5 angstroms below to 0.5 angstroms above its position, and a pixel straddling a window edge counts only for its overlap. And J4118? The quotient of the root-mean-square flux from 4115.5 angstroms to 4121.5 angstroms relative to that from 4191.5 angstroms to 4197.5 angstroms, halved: 0.534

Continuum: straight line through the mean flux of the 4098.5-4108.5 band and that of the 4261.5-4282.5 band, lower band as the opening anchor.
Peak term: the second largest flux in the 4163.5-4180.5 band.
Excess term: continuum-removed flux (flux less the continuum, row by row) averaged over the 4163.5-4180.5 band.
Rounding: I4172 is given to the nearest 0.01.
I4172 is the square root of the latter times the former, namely 0.38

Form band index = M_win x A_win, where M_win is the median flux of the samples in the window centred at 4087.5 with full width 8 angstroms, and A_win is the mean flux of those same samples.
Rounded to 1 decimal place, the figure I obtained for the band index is 3.4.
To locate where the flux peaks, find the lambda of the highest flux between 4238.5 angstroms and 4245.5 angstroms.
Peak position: 4240.0 angstroms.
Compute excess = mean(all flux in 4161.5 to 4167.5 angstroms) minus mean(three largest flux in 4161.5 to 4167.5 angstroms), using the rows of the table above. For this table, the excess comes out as -0.09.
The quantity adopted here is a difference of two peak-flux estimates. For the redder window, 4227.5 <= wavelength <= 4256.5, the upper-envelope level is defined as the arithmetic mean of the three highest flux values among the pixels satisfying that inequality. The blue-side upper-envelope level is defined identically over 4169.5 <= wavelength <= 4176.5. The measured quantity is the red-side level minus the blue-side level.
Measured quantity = 0.31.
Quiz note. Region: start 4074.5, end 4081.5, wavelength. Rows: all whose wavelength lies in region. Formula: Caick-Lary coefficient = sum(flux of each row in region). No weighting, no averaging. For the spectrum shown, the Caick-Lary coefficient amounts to 12.3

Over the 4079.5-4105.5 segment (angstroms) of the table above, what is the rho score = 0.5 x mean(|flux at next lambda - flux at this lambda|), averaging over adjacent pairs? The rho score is 0.107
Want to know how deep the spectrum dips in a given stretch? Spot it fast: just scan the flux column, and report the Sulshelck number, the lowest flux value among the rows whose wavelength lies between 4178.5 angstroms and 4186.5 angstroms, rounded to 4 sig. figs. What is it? 1.563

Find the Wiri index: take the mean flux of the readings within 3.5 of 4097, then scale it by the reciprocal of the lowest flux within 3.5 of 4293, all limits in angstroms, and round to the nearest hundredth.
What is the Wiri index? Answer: 1.09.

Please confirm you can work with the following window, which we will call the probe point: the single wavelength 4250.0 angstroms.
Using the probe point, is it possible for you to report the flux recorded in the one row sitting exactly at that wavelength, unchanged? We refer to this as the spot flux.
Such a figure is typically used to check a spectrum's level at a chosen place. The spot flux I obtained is 1.852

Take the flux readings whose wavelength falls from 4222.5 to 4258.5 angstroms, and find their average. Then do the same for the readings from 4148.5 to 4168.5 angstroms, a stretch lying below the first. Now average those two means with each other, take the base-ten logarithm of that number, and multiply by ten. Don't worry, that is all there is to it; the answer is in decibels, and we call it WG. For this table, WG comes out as 2.44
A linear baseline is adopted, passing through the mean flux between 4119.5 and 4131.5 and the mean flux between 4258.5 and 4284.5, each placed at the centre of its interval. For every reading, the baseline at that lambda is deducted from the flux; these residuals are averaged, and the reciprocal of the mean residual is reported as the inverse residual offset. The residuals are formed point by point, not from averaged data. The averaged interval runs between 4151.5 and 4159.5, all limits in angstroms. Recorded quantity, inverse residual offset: 67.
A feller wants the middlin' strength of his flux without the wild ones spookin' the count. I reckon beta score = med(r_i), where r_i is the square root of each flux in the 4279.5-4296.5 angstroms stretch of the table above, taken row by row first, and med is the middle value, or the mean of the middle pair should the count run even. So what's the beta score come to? 1.30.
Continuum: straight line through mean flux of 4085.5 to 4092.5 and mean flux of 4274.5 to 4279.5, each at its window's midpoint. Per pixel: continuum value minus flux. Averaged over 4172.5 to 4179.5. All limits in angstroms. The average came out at 0.22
